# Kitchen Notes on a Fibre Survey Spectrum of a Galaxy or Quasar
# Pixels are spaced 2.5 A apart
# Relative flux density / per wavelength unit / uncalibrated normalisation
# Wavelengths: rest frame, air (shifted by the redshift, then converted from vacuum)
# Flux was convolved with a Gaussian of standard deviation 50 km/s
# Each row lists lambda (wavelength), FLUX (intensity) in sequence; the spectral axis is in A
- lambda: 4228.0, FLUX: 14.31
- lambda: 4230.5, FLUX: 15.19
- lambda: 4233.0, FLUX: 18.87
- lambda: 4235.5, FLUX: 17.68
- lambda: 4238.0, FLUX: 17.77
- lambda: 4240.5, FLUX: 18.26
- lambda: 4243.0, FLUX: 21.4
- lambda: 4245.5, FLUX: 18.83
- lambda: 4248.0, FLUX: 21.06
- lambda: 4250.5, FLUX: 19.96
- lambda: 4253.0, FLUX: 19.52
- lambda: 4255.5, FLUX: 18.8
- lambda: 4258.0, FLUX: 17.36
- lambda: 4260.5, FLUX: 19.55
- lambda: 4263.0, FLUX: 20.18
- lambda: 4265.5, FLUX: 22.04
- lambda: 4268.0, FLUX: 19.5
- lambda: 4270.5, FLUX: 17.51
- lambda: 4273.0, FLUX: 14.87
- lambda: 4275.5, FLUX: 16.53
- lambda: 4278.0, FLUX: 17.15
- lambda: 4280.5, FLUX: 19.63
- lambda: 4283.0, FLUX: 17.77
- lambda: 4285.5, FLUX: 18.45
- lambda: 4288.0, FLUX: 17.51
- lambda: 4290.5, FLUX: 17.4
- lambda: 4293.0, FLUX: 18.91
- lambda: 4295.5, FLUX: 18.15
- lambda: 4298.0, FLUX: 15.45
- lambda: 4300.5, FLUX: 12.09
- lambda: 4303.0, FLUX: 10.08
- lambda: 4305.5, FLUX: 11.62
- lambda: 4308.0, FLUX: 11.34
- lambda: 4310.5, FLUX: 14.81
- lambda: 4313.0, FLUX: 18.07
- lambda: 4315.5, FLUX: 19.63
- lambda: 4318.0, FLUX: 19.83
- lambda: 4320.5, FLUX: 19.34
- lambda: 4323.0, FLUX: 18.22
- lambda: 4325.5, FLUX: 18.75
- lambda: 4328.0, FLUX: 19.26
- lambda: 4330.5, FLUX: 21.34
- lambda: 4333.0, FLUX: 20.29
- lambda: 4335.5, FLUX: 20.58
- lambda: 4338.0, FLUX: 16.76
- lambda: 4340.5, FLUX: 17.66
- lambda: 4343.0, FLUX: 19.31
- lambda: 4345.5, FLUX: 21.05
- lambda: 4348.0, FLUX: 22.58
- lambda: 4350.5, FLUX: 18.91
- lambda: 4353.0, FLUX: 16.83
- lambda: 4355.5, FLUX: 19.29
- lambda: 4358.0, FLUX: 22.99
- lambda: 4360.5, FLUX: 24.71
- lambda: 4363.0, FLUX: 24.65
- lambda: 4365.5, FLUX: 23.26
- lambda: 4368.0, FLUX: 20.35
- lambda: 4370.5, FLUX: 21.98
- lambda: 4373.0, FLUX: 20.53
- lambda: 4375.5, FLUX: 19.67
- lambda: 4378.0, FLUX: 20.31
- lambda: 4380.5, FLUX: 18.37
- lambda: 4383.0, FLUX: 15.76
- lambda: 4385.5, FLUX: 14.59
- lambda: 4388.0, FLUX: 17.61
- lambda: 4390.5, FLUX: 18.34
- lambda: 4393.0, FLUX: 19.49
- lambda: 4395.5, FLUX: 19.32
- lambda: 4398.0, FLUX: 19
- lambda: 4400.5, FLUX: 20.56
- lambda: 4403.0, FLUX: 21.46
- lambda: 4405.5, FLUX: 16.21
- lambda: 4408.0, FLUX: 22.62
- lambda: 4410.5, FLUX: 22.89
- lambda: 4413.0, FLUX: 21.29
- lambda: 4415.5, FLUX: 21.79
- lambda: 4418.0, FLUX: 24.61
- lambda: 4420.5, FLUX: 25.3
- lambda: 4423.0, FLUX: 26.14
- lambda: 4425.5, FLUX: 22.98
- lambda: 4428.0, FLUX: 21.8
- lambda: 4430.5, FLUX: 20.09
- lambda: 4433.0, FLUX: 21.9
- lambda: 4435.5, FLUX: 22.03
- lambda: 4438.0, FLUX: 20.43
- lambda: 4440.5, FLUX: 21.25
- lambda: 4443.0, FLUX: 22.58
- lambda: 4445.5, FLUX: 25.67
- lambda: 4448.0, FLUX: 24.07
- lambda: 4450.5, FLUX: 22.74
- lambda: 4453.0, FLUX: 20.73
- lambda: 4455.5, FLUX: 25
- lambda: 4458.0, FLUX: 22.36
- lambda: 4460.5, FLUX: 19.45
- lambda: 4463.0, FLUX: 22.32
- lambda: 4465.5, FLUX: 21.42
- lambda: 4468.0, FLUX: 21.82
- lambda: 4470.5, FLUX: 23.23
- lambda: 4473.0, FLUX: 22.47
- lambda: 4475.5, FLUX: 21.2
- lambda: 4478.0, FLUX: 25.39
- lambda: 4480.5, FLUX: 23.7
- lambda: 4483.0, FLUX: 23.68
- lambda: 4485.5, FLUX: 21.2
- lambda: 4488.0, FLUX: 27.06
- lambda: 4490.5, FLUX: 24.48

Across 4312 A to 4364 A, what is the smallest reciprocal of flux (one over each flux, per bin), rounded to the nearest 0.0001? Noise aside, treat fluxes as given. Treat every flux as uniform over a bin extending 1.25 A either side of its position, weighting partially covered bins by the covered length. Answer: 0.0405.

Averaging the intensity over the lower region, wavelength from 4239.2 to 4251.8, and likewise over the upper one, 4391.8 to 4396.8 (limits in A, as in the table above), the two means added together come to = 39.3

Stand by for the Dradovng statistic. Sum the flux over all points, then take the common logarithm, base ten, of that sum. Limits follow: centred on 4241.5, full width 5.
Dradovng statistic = 1.60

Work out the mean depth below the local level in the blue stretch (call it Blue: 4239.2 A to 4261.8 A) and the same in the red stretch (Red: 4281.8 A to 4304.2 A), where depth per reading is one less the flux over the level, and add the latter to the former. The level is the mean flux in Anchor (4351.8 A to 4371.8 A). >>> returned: 0.36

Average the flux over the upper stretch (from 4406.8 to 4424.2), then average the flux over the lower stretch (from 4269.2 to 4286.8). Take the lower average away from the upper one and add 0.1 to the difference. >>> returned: 6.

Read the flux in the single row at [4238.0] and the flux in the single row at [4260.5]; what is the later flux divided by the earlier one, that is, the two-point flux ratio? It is 1.10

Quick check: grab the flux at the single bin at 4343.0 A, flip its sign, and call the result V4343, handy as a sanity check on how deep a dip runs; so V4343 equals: -19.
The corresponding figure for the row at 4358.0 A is -23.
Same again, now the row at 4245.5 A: -19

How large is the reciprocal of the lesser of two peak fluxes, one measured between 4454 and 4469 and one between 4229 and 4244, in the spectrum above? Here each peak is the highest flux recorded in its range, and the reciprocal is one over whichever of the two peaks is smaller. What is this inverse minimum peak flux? 0.047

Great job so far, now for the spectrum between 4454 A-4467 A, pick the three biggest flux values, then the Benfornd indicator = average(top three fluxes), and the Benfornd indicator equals 23.2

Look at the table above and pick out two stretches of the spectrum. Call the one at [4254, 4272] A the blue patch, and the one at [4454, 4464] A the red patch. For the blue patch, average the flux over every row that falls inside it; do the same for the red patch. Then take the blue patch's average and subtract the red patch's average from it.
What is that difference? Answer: -3.0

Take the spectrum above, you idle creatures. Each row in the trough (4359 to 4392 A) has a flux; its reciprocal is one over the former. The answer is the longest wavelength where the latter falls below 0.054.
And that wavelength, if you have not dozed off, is 4378.0 A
